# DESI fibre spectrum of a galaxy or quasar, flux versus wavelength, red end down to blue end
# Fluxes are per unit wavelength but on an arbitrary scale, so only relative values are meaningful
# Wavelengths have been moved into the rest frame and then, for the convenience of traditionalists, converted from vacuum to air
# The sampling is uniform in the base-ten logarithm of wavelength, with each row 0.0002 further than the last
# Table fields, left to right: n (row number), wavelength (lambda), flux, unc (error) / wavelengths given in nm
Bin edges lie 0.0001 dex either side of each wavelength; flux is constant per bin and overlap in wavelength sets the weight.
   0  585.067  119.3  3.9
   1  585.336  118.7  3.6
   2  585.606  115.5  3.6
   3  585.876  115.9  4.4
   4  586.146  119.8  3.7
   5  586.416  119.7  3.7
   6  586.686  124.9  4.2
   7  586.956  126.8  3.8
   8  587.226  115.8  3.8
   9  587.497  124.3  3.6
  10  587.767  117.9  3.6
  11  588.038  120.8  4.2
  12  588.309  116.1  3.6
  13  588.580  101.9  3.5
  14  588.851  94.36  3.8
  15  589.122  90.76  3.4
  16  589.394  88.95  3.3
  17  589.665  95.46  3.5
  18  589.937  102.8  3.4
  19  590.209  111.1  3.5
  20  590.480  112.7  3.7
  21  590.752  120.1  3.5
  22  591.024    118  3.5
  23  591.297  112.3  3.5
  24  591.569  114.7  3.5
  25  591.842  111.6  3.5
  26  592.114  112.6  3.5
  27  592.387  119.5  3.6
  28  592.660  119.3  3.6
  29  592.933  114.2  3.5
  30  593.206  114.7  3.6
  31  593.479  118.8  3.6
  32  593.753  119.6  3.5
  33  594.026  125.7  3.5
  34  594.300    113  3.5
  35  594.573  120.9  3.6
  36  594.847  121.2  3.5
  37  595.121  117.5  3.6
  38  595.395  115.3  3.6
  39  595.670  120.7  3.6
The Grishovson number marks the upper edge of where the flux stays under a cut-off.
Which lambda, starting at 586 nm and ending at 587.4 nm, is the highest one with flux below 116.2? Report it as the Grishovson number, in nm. 587.226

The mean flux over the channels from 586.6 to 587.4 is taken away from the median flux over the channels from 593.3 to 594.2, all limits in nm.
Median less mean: -3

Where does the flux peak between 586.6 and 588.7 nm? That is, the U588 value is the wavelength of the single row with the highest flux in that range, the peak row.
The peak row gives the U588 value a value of 586.956 nm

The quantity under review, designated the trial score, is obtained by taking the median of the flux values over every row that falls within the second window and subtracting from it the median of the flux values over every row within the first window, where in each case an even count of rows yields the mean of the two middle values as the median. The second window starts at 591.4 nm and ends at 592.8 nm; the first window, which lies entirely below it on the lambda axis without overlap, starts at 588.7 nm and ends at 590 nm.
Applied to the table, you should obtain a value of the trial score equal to 20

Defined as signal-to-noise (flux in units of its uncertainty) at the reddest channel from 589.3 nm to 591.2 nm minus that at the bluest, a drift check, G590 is 7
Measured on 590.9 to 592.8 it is -1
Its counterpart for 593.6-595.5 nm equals -2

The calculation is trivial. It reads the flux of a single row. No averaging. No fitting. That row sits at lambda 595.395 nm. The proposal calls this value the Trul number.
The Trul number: 115.3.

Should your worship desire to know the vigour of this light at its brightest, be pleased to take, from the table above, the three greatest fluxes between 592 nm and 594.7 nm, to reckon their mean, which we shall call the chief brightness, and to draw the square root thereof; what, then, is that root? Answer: 11.0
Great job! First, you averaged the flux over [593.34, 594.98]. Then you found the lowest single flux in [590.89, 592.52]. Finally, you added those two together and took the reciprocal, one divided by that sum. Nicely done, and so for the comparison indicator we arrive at 0.0043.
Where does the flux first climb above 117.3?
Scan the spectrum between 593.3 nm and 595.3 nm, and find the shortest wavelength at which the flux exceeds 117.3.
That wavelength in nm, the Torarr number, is 593.479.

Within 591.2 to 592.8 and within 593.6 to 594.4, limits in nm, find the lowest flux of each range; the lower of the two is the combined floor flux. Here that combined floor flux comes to 112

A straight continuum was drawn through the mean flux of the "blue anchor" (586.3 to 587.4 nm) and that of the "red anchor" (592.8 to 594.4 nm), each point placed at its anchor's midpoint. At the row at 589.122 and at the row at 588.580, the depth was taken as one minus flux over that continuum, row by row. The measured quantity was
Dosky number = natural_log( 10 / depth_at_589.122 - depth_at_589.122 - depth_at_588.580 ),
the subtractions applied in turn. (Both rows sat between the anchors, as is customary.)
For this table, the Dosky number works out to 3.7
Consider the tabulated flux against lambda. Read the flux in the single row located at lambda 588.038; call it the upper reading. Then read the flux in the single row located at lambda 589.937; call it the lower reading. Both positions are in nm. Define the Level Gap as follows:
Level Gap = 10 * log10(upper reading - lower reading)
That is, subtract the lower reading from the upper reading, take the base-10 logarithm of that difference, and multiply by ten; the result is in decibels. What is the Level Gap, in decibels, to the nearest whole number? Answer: 13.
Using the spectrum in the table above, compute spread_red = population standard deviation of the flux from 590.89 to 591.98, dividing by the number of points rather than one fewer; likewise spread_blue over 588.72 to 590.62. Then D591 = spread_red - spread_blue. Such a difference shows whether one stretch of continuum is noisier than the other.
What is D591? -6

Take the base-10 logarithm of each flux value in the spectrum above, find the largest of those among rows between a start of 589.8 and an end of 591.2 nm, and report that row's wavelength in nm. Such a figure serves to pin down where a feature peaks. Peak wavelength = 590.752 nm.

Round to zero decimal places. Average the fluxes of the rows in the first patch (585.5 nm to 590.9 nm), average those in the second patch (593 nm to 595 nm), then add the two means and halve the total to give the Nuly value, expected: 115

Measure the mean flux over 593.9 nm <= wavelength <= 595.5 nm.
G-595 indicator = 119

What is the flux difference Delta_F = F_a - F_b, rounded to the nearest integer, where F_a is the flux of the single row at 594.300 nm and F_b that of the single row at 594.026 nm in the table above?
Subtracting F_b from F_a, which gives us -13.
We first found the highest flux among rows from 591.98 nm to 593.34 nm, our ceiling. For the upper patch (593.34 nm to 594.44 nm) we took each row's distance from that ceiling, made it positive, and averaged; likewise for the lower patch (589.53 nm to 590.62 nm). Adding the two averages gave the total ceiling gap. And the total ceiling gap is 17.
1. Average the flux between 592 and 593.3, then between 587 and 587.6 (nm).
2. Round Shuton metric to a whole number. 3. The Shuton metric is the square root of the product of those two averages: 118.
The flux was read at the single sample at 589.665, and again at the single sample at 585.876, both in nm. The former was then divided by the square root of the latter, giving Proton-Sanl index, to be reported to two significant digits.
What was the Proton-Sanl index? 8.9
